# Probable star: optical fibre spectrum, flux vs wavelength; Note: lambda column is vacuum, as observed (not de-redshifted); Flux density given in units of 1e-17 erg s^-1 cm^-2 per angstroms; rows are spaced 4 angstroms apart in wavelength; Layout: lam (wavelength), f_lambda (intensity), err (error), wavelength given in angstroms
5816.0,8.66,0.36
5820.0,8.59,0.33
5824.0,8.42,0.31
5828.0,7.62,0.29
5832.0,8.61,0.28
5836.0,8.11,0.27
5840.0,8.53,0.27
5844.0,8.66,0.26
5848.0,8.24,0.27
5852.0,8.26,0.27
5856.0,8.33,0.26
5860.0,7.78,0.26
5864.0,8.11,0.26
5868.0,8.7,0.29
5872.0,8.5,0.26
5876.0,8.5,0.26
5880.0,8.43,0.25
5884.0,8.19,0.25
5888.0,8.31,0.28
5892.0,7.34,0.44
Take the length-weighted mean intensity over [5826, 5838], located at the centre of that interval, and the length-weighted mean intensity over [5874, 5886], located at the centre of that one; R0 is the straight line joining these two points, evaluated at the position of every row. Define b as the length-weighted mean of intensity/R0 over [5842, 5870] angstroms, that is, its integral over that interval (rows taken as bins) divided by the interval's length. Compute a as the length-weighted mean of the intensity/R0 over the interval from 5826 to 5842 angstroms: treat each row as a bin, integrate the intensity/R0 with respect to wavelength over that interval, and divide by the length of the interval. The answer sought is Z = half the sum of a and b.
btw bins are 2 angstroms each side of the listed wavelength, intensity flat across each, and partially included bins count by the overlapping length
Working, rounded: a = 1.01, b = 1.01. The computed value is 1.009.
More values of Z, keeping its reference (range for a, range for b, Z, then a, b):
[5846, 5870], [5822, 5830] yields 0.995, 1.00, 0.99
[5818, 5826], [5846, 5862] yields 1.023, 1.06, 0.99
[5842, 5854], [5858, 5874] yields 1.010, 1.02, 1.00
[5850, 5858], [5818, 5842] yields 1.017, 1.01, 1.03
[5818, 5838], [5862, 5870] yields 1.018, 1.02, 1.01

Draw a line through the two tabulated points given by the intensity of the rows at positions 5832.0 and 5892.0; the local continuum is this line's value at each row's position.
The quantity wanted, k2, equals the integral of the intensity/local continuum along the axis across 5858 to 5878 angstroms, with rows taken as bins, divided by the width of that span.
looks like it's 1.06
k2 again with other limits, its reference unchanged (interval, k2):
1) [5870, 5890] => 1.10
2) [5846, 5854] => 1.00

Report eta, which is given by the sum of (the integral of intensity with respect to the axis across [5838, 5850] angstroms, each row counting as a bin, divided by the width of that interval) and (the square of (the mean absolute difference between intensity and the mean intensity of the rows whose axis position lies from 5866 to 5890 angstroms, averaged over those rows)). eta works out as 8.49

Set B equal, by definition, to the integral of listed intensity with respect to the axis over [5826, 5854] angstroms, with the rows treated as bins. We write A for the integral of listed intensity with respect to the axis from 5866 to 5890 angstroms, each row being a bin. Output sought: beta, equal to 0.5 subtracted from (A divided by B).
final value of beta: 0.37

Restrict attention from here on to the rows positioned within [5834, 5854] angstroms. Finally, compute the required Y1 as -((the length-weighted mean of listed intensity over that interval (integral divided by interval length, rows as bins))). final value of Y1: -8.36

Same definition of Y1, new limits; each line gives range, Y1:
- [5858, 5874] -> -8.27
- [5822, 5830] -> -8.02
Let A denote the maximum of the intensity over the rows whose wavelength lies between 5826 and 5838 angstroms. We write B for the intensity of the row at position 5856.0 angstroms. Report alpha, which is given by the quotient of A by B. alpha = 1.03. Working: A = 8.61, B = 8.33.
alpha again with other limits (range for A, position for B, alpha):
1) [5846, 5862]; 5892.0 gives 1.13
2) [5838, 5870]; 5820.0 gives 1.01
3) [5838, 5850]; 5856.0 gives 1.04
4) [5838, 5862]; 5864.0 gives 1.07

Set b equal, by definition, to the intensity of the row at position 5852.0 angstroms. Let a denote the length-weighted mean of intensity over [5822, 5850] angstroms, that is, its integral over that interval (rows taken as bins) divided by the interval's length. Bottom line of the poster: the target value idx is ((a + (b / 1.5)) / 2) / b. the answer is 0.837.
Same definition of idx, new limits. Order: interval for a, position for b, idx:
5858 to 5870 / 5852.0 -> 0.829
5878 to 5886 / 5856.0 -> 0.832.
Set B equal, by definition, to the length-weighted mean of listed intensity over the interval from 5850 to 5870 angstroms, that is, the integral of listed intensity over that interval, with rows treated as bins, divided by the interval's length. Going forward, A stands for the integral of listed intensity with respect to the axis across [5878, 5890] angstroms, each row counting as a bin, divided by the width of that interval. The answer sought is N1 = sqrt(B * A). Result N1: 8.27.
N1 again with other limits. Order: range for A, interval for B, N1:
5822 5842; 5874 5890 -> 8.31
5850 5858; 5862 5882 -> 8.37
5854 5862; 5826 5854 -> 8.17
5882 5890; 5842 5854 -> 8.32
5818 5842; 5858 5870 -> 8.25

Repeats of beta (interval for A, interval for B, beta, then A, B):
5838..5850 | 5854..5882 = -0.06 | 102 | 233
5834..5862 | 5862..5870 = 2.94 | 232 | 67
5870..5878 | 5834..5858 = -0.16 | 68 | 201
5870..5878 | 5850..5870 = -0.09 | 68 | 165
